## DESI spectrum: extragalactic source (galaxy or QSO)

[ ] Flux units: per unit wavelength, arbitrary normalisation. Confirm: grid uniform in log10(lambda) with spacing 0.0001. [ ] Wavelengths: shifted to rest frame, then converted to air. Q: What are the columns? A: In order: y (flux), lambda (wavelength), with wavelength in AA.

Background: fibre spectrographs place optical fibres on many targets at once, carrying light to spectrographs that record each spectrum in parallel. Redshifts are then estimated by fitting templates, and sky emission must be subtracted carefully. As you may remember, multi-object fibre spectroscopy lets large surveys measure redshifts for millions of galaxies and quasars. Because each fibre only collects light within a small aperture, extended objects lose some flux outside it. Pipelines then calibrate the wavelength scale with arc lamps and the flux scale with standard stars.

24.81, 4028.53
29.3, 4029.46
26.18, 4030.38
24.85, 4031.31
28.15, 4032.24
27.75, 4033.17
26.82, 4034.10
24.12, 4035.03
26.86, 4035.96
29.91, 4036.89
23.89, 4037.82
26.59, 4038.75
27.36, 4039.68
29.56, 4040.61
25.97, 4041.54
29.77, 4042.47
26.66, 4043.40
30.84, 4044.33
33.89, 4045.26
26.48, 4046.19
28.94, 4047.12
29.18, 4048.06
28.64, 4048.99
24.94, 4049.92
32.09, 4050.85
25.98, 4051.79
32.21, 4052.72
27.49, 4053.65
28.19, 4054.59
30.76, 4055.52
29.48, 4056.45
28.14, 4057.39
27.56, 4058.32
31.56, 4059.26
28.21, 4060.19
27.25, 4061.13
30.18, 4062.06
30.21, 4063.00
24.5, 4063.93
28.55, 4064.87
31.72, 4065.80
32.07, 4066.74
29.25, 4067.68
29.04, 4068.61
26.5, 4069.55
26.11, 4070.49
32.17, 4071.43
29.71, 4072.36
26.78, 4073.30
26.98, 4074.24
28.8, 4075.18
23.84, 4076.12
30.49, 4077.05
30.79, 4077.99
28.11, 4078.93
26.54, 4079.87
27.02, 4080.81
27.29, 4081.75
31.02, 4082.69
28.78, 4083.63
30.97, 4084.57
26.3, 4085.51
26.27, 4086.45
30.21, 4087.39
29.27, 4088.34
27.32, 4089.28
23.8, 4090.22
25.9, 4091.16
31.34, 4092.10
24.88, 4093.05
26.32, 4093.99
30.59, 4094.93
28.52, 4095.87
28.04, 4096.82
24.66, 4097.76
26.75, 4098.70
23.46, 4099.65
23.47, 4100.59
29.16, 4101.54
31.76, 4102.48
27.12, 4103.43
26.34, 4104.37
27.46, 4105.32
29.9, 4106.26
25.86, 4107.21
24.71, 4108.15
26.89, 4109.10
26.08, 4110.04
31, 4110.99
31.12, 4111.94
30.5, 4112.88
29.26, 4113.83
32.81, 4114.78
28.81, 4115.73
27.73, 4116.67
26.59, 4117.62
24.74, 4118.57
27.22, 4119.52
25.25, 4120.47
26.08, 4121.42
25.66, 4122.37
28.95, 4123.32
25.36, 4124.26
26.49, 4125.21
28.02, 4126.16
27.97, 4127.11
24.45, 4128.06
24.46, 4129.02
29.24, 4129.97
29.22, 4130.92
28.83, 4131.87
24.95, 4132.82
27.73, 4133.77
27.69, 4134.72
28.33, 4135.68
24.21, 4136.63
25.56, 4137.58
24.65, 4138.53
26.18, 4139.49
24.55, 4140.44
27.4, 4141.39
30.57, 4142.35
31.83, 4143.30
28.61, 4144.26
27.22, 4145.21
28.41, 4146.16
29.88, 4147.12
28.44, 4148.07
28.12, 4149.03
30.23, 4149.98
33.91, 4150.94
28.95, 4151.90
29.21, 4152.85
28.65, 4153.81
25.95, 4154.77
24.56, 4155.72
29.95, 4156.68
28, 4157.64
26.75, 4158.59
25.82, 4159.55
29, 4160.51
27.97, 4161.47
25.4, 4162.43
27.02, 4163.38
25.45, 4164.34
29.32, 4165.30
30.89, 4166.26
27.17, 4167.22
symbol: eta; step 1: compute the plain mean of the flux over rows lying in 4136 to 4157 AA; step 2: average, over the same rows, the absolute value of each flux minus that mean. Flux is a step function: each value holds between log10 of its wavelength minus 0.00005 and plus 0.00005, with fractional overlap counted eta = 2.01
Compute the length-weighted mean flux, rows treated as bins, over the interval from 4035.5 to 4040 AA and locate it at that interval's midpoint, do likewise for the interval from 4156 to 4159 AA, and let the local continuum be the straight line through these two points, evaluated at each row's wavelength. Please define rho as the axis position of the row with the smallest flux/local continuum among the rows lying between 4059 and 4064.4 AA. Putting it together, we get 4063.93 AA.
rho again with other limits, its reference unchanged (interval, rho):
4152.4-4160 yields 4155.72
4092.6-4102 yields 4099.65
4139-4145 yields 4140.44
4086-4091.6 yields 4090.22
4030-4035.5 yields 4035.03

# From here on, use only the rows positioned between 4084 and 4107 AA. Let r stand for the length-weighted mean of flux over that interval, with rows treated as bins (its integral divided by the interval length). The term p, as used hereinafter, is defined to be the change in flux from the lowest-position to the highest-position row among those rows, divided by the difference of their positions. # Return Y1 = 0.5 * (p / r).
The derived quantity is -0.0009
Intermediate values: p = -0.05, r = 27.5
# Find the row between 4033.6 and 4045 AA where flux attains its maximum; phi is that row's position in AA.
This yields 4044.33 AA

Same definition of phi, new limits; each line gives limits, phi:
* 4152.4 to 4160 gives 4156.68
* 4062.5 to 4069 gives 4066.74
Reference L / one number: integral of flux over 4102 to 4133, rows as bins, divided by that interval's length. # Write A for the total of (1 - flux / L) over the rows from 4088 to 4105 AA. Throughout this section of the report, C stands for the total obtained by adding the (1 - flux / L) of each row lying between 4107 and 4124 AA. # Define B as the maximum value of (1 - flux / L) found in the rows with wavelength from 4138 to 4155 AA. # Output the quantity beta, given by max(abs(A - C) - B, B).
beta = 0.27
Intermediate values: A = 0.31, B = 0.111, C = -0.1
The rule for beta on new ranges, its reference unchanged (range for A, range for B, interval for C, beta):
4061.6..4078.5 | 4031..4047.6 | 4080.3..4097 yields 0.37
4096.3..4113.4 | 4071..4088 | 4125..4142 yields 0.38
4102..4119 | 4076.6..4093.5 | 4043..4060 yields 0.38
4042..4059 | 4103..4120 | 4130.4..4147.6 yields 0.81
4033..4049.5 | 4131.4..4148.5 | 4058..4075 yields 0.42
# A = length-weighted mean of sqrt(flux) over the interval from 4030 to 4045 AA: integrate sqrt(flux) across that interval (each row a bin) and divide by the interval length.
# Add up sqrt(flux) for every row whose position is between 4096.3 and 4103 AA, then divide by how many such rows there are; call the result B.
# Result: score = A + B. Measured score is 10.4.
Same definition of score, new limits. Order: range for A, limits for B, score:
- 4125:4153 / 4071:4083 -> 10.6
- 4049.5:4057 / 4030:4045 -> 10.6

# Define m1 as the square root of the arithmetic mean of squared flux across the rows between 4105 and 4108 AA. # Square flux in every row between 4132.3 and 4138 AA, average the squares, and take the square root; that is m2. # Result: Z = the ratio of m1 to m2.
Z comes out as 1.05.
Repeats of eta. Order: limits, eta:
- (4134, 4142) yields 1.33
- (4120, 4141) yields 1.56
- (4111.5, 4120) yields 1.94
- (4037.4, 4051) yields 2.18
